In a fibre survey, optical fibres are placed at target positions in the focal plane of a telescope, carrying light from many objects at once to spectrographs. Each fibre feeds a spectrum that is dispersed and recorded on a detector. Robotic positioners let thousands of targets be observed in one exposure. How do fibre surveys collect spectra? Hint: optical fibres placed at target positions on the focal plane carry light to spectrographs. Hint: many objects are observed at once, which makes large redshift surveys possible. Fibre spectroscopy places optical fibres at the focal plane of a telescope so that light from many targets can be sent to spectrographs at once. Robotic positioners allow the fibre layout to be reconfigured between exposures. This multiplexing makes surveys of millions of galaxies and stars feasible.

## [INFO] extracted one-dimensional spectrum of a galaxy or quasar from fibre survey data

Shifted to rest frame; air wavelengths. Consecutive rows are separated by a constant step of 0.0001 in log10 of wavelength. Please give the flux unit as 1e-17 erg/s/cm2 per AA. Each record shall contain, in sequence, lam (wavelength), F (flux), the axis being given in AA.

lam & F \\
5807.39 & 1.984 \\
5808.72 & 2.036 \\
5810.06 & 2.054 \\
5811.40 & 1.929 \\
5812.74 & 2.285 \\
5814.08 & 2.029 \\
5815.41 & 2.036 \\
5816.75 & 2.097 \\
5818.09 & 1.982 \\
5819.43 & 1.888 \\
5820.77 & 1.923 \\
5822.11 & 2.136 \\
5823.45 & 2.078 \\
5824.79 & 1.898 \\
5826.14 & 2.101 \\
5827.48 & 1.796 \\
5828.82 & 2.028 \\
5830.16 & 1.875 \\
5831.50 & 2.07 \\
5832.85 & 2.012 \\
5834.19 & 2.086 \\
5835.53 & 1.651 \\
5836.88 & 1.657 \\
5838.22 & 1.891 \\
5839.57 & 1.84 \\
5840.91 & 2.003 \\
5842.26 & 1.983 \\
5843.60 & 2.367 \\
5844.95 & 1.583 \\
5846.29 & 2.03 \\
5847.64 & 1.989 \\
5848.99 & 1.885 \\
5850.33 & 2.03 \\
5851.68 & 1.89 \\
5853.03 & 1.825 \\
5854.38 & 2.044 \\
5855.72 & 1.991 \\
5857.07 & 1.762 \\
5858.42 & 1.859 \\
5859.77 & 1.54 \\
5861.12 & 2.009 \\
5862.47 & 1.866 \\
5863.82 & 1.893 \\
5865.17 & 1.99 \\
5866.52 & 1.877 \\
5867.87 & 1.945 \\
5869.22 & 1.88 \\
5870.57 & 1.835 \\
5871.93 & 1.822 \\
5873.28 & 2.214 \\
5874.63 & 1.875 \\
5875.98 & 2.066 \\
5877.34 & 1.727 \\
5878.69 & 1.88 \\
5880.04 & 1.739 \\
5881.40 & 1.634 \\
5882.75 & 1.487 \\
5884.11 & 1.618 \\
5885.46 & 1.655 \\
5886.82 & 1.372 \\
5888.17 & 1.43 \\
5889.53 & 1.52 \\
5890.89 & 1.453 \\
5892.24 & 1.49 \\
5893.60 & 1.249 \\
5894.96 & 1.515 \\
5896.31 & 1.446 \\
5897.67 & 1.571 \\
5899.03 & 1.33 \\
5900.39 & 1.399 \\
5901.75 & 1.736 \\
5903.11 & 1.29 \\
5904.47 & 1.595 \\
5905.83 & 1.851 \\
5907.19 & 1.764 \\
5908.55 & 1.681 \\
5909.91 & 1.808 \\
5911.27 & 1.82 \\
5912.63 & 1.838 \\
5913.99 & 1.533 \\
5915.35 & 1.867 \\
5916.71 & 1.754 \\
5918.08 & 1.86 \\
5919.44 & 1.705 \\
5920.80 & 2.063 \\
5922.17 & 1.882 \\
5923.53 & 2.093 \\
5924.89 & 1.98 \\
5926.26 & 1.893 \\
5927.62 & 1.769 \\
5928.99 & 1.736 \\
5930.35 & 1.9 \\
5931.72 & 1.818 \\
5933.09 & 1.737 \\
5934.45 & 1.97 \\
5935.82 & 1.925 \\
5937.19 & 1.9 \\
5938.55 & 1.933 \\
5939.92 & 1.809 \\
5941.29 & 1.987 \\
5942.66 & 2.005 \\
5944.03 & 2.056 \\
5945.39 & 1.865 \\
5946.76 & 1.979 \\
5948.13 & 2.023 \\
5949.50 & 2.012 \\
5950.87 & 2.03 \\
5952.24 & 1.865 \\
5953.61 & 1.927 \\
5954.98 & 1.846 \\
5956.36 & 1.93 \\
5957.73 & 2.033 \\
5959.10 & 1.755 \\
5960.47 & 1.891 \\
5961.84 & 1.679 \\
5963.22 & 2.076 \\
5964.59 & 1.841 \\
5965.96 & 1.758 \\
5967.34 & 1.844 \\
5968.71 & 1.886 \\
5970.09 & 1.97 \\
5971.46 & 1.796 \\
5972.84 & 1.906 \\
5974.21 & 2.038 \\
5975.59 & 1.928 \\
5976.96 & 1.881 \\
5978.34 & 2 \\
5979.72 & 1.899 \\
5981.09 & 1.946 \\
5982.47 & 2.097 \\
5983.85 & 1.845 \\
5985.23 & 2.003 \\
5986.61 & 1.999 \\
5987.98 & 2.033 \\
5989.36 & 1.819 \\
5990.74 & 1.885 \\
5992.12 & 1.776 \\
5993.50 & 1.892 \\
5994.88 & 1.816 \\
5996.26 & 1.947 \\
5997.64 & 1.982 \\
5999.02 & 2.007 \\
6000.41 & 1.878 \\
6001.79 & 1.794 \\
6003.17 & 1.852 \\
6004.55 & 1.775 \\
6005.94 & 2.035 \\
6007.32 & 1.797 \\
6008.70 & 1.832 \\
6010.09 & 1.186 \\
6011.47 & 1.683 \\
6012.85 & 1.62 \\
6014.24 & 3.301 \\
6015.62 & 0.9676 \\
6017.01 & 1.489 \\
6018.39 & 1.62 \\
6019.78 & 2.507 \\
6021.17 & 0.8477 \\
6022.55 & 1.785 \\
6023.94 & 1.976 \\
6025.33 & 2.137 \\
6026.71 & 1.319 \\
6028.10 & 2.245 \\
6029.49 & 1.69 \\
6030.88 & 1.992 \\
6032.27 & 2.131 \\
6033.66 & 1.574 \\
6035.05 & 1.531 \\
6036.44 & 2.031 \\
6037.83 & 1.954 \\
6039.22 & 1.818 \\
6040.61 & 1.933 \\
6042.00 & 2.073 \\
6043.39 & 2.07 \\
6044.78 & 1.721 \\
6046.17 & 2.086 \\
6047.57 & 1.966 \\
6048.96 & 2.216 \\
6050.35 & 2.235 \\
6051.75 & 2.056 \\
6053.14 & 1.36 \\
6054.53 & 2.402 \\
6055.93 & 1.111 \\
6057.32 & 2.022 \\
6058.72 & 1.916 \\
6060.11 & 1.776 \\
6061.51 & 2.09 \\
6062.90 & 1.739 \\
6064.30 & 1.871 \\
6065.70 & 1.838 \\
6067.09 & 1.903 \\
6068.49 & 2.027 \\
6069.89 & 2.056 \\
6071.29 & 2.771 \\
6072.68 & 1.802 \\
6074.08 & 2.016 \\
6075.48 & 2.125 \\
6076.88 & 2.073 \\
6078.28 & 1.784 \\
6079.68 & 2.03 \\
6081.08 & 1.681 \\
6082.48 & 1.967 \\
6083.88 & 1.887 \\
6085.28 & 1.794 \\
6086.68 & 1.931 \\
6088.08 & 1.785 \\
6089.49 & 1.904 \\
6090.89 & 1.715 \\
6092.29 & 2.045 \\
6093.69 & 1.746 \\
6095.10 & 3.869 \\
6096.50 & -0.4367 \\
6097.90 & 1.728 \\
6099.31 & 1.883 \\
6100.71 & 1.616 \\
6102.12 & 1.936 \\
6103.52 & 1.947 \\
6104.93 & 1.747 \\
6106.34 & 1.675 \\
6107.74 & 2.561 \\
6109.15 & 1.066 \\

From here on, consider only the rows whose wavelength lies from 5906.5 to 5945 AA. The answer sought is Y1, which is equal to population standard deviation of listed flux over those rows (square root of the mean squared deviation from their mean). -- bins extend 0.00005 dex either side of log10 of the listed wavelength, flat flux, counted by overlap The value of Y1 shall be 0.13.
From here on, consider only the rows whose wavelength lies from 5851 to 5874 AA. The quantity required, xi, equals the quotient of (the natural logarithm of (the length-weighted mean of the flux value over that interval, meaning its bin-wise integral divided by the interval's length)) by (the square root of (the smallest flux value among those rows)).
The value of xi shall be 0.516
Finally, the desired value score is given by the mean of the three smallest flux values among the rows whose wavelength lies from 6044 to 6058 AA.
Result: 1.40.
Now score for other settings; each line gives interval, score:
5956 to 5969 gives 1.73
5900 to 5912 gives 1.43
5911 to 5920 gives 1.66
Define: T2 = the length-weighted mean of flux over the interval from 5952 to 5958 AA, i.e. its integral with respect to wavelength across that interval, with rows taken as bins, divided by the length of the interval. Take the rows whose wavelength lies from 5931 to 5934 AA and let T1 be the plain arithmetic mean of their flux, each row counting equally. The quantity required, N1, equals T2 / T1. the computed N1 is 1.08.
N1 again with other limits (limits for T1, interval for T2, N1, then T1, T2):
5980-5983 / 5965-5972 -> 0.92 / 2.0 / 1.85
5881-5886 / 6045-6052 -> 1.31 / 1.6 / 2.09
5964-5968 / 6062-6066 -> 1.01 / 1.8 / 1.83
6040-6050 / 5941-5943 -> 0.99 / 2.0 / 1.99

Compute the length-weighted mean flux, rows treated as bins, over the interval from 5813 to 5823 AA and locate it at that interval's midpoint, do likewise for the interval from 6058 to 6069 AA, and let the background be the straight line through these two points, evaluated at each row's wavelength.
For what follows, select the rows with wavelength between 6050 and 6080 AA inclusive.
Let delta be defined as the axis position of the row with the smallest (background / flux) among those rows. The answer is 6071.29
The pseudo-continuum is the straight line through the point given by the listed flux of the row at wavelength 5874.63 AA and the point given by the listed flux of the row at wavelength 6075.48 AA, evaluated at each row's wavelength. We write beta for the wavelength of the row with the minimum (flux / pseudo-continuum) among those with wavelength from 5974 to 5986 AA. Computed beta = 5983.85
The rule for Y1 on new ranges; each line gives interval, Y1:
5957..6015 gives 0.27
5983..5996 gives 0.09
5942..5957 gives 0.07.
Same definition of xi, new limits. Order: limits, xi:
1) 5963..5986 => 0.493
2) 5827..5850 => 0.522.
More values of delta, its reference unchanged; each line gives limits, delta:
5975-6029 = 6014.24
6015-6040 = 6019.78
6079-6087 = 6079.68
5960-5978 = 5963.22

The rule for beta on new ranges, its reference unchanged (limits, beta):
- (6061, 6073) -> 6062.90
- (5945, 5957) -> 5954.98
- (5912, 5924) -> 5913.99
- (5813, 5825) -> 5819.43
